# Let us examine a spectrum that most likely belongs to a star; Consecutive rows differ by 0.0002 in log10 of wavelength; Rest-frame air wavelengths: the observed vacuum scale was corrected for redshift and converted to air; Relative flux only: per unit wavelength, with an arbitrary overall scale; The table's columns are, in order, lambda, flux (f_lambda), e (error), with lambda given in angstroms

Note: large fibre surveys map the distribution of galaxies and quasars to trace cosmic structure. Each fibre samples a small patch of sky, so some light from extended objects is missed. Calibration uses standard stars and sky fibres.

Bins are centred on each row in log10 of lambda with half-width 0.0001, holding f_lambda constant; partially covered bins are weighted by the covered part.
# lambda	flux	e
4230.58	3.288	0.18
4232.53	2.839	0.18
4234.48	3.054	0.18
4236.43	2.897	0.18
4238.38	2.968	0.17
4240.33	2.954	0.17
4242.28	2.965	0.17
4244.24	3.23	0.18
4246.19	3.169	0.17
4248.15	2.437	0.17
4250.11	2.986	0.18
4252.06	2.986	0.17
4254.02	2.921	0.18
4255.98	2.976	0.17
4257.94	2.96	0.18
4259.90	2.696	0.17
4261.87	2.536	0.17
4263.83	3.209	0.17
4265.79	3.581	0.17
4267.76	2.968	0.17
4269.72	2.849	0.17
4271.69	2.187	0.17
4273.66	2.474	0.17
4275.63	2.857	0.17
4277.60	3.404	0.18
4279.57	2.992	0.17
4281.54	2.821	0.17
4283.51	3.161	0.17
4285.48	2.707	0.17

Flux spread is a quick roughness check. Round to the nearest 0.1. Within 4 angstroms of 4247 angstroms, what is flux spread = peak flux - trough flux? 0.8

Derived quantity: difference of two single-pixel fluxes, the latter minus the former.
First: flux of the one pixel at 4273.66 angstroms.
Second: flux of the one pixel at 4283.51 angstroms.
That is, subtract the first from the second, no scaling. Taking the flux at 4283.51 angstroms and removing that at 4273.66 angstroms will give 0.7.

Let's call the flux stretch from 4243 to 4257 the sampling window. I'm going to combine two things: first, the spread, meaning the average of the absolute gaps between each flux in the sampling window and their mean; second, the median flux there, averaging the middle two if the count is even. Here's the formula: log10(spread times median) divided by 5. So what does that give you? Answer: -0.06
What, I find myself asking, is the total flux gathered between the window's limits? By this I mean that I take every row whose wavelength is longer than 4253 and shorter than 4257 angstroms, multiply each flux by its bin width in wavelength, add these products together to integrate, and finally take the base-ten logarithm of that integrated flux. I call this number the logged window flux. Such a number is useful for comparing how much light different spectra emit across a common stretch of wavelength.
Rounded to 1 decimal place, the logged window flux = 1.1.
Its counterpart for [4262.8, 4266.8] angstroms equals 1.1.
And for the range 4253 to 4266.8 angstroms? 1.6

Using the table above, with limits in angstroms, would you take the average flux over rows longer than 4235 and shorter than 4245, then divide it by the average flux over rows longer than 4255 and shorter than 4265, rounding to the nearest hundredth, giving 1.04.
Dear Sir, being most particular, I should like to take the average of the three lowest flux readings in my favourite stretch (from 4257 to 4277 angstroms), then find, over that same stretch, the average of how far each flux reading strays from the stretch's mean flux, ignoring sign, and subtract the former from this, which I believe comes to -2.1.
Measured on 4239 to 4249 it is -2.6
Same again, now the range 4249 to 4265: -2.6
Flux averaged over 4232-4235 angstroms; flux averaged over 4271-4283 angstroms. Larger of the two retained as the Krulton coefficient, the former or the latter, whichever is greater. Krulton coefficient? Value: 2.95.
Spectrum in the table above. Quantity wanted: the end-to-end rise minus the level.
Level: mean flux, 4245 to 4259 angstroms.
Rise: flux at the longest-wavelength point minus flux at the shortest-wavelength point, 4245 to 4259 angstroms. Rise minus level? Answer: -3.1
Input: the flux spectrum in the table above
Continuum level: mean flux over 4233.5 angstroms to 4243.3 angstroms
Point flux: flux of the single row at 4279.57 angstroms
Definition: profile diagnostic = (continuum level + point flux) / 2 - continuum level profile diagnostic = 0.01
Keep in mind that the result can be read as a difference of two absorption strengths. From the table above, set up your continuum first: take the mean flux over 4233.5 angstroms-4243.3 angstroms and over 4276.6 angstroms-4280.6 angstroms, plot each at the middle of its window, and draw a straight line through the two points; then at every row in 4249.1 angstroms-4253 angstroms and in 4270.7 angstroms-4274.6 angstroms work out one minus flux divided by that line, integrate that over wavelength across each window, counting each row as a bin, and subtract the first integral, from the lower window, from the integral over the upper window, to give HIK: 1.0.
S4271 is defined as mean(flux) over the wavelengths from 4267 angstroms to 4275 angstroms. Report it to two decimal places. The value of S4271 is 2.62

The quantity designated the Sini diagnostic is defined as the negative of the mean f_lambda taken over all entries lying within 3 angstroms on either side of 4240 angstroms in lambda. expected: -2.96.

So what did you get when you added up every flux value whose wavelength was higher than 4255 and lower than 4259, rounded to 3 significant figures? 5.94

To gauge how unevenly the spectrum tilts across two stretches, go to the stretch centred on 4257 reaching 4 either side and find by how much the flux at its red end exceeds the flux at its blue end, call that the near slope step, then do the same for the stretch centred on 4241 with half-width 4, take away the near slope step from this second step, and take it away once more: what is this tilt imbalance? 0.7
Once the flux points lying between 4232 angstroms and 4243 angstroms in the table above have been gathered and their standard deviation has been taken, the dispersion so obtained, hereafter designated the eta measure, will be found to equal 0.07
